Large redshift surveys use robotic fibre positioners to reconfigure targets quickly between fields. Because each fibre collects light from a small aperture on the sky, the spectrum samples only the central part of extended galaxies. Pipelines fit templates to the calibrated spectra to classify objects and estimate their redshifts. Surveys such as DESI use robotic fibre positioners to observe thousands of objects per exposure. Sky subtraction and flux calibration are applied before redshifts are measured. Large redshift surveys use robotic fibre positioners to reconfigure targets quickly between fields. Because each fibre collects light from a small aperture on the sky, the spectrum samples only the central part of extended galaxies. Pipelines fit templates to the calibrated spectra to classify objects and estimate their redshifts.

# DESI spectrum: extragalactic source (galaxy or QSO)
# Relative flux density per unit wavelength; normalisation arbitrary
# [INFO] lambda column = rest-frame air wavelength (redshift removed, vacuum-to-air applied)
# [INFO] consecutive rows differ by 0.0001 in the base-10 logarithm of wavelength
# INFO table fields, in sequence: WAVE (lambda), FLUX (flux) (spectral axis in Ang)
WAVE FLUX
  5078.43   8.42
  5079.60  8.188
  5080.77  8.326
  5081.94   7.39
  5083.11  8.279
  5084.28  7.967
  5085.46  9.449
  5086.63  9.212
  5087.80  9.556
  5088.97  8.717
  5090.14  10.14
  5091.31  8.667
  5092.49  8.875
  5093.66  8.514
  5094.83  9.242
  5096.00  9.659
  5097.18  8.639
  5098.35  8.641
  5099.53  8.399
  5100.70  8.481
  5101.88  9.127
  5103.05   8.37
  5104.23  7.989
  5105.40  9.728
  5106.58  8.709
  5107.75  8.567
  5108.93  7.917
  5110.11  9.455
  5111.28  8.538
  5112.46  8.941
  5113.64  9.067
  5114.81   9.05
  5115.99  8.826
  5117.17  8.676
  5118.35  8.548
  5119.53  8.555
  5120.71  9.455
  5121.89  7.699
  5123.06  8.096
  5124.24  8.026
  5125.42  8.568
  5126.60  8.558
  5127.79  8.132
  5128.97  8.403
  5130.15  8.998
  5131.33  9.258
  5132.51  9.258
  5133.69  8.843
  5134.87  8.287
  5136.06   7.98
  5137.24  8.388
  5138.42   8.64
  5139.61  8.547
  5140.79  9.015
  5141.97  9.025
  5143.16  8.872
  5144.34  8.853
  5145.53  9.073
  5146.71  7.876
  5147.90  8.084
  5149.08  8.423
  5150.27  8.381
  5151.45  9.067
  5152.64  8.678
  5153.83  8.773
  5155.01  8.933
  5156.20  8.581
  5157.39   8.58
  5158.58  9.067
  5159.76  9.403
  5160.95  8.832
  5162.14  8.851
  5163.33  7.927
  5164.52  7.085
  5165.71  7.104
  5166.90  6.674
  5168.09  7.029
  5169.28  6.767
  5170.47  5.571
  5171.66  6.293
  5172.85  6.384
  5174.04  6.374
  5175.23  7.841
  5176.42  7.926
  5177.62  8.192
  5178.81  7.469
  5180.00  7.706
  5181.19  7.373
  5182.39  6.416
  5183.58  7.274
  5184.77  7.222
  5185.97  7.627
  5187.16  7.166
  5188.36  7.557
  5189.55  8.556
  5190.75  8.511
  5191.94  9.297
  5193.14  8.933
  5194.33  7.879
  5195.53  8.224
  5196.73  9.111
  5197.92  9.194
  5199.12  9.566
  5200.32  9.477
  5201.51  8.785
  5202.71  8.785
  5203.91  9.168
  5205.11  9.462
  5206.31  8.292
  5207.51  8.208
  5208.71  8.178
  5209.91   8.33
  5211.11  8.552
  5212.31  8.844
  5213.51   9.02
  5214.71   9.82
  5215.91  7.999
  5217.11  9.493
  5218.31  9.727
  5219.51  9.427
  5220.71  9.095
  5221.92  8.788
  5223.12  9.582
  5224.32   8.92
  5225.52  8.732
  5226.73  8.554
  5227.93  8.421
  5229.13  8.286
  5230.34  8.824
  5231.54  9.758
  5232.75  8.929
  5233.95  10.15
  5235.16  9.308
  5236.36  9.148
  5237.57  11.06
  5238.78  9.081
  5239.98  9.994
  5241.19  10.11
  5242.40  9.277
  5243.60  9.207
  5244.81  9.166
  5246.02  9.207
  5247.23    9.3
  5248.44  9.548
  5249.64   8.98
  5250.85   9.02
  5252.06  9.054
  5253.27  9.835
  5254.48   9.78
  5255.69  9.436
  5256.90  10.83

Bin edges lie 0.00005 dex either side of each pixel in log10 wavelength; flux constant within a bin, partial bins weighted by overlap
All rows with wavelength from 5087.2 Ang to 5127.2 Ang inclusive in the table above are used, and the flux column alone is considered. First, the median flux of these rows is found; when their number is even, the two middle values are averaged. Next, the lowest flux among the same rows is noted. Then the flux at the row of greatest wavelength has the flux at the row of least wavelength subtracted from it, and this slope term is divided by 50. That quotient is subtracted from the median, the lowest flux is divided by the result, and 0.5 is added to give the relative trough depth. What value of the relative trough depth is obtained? 1.39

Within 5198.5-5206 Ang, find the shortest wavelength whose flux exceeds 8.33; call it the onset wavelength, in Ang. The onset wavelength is 5199.12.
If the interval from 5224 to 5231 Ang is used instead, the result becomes 5224.32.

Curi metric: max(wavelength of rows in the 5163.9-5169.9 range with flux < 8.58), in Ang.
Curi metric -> 5169.28 Ang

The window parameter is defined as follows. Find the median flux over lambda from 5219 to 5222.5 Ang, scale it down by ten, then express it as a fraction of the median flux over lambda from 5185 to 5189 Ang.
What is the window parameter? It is 0.120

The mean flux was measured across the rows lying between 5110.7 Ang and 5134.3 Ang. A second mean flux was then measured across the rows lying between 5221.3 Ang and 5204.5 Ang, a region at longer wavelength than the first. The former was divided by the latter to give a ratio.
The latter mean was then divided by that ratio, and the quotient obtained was 9.1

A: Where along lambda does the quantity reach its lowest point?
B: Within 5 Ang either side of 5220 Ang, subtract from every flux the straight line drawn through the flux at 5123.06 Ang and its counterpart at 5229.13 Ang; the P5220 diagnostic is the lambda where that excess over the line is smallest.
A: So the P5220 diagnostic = 5215.91 Ang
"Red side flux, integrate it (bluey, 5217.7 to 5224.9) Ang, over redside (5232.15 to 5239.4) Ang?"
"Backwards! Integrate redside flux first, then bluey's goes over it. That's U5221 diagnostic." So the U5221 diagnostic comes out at 0.96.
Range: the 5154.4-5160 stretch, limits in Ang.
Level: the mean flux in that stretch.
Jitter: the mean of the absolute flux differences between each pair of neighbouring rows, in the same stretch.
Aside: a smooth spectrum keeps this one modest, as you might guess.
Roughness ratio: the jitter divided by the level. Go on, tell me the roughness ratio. 0.033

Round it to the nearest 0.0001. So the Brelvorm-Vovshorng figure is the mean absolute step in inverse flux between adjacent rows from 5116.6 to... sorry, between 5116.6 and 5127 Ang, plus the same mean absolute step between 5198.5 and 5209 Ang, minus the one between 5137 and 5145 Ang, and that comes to 0.0086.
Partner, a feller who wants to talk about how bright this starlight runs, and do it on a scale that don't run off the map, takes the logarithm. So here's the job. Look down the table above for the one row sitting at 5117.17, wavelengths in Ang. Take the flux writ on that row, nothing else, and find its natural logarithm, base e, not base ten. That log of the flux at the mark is 2.16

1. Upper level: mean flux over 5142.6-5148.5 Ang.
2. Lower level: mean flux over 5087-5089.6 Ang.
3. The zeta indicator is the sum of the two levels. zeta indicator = 17.7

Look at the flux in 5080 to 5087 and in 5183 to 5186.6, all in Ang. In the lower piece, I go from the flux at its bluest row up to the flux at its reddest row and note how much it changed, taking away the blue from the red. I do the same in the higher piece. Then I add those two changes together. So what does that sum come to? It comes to 1.2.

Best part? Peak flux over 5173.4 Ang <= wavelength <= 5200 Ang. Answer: 9.566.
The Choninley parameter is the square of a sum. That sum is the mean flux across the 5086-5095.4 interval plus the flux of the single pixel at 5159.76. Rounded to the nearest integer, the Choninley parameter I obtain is 343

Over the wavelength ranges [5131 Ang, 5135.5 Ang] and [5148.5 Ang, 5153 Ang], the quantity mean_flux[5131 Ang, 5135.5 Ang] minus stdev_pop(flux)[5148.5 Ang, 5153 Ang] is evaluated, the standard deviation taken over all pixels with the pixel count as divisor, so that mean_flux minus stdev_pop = 8.6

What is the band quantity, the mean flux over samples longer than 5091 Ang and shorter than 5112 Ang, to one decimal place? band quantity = 8.8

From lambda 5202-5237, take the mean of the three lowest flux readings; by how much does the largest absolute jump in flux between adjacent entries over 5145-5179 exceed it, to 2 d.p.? -6.66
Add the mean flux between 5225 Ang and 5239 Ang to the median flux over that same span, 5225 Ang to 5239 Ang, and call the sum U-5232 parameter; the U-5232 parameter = 18.2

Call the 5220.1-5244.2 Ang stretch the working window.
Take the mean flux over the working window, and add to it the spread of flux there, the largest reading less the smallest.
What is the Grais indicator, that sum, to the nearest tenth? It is 12.0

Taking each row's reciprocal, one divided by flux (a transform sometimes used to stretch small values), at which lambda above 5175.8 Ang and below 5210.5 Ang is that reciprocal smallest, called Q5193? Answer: 5199.12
